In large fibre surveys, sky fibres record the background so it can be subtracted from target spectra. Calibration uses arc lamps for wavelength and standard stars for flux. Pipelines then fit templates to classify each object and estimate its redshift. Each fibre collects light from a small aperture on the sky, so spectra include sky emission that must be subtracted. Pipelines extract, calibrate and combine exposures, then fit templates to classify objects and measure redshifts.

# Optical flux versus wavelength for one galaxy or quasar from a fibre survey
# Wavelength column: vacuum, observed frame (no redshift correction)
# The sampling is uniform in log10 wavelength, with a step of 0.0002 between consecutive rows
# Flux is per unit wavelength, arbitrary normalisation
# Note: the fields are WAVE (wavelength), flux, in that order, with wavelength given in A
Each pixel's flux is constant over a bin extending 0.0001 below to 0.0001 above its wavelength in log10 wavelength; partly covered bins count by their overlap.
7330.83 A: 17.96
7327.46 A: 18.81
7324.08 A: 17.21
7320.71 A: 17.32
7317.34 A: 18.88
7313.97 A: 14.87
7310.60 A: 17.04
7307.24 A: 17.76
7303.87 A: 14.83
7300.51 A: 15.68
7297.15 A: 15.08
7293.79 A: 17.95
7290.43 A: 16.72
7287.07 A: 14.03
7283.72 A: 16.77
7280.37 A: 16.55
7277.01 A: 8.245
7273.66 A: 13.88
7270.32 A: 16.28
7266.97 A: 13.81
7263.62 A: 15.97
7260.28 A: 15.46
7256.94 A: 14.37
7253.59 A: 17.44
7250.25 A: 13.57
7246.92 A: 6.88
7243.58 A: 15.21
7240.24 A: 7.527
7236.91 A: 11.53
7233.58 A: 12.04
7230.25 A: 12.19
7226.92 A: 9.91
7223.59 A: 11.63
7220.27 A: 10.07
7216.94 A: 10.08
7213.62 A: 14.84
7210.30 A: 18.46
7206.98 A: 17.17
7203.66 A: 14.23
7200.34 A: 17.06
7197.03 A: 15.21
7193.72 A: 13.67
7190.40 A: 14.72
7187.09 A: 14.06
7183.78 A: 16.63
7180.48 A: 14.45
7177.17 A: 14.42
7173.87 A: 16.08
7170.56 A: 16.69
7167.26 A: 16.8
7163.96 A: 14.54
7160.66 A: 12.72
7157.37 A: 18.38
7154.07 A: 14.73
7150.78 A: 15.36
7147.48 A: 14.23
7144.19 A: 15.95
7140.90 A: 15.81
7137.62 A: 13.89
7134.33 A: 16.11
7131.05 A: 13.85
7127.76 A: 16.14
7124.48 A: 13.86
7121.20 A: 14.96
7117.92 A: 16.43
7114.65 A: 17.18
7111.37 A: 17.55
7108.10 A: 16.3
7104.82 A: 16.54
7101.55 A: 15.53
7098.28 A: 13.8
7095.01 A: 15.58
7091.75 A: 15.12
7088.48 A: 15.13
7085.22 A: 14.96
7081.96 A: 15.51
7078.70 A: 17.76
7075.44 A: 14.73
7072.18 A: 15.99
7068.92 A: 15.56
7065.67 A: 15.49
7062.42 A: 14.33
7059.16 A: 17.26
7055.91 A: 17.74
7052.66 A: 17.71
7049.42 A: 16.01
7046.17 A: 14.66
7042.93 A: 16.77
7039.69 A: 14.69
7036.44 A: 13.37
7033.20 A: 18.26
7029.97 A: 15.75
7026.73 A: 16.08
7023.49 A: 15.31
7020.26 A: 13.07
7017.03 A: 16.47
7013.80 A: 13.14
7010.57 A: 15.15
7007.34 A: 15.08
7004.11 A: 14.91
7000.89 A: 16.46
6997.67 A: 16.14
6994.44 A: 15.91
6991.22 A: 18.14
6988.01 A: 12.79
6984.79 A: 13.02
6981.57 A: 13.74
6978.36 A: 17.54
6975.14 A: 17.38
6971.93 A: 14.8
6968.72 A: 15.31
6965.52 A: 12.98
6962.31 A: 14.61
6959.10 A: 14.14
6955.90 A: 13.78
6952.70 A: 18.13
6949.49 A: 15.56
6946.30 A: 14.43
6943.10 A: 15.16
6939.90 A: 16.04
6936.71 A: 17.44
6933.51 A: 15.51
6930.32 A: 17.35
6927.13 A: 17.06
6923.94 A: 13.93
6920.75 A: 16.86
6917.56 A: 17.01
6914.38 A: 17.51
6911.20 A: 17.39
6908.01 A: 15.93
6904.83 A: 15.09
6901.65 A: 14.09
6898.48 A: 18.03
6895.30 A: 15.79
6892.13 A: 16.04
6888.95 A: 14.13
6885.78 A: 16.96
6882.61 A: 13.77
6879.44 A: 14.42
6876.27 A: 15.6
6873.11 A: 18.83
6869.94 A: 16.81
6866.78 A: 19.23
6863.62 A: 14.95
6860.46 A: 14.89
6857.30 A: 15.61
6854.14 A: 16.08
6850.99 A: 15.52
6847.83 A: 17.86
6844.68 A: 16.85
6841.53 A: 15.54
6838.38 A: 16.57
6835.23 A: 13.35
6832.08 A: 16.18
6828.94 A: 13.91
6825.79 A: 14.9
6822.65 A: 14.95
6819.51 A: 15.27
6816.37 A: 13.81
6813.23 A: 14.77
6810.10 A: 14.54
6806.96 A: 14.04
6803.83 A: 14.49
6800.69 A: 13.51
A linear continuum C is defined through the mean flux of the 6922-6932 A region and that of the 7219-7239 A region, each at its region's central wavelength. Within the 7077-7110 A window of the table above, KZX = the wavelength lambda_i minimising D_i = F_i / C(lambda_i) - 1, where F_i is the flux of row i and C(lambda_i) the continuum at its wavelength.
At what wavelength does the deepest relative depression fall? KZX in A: 7098.28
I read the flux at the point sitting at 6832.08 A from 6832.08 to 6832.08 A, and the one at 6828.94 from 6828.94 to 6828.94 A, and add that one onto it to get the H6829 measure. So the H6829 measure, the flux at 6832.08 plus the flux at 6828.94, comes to 30.1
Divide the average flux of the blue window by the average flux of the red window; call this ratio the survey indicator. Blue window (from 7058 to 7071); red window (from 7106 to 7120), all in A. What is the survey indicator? 0.93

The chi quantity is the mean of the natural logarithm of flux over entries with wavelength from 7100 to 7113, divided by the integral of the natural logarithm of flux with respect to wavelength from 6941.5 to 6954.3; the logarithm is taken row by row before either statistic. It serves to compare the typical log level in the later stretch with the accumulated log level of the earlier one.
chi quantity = 0.0794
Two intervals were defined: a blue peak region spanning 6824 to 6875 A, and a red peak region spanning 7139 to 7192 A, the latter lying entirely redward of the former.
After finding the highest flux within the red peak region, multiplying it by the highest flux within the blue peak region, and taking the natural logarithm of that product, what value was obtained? 5.87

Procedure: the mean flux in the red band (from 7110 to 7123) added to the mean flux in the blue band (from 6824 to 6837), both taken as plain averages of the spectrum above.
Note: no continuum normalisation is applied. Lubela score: 31.1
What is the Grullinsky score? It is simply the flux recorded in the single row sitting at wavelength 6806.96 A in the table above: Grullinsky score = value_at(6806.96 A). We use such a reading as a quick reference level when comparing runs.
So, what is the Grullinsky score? 14.04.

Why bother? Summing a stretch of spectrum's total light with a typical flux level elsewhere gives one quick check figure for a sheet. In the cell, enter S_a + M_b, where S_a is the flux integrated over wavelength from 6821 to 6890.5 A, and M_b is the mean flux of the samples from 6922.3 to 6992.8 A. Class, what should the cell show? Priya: 1111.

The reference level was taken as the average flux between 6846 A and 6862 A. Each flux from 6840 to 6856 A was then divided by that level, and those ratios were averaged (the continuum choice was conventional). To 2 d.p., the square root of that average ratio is 1.01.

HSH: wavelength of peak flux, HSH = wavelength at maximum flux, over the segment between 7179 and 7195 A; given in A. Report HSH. 7183.78 A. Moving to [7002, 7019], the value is 7017.03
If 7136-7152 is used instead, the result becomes 7144.19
